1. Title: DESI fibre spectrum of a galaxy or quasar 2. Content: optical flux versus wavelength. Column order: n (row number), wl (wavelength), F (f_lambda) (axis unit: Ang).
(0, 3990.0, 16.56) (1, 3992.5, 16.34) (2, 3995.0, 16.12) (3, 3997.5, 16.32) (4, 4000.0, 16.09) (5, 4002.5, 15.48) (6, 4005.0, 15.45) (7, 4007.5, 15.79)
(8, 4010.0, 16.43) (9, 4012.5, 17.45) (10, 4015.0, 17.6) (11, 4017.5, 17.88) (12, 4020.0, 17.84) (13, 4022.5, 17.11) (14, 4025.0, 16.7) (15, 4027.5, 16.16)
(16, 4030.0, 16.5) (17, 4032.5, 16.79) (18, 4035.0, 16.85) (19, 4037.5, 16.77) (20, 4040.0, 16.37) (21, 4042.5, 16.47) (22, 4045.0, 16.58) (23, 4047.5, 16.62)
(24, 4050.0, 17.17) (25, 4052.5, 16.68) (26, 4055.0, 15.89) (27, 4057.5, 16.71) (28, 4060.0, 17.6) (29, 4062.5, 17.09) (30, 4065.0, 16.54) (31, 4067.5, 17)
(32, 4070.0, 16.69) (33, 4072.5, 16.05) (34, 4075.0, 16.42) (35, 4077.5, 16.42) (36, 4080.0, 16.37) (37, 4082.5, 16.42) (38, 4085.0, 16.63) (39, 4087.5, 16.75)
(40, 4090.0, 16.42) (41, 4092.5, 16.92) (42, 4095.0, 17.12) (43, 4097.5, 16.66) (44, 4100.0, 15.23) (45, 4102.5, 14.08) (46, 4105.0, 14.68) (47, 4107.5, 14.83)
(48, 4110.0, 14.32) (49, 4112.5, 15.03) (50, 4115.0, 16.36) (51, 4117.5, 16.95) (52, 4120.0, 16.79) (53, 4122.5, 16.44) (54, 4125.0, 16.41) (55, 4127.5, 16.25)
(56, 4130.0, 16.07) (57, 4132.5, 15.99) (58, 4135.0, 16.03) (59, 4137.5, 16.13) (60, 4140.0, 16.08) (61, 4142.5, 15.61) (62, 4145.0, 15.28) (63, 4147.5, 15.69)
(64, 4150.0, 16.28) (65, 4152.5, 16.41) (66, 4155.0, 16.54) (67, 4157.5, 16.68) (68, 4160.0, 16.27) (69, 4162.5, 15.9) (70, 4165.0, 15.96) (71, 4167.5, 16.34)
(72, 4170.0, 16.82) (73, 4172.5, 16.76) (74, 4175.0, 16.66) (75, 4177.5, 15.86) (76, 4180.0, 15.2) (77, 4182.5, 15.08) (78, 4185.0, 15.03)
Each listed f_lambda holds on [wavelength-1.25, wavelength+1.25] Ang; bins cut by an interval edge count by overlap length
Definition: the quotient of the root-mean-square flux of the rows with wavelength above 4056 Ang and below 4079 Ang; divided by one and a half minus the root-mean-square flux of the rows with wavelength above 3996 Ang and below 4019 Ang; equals -1.11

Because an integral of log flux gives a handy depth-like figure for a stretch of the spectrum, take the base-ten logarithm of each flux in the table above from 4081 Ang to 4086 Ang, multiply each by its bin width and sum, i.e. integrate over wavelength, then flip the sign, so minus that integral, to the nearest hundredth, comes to -6.09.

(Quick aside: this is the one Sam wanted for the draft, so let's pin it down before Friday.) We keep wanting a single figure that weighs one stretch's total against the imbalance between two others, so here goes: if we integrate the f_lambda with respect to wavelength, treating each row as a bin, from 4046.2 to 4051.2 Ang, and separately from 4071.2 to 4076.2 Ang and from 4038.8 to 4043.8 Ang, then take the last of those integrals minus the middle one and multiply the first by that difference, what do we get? 78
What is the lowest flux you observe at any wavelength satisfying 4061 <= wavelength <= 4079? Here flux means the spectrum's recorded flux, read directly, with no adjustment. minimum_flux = 16.05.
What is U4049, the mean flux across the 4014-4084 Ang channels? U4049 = 16.8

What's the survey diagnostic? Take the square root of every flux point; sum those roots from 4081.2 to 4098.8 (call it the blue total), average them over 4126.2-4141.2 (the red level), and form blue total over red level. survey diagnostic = 7.1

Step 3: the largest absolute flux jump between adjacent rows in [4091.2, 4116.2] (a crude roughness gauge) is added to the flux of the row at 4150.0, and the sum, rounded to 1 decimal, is 17.7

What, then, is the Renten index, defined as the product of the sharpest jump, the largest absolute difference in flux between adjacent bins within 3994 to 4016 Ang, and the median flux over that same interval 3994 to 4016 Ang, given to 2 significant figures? 16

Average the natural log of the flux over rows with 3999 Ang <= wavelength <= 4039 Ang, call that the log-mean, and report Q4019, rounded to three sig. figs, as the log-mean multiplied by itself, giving 7.91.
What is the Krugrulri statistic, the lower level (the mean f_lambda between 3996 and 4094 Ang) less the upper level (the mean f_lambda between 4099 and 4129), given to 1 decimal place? 1.0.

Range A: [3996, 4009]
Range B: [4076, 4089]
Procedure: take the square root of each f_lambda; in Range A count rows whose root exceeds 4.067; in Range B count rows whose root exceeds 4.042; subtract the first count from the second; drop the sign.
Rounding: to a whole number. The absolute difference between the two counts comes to 5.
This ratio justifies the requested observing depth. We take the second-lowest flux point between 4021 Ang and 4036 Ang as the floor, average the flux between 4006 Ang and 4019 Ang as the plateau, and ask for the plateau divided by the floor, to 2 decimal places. 1.03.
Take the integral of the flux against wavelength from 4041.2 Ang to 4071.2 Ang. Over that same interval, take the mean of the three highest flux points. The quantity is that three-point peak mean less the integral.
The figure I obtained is -485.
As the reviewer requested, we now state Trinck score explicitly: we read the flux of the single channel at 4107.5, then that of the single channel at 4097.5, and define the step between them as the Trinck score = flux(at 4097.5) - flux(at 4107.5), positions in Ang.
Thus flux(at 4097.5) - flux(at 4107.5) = 1.8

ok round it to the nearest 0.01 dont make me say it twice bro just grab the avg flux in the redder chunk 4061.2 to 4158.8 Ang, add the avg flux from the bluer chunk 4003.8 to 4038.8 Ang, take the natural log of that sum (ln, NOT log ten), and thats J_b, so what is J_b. 3.50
